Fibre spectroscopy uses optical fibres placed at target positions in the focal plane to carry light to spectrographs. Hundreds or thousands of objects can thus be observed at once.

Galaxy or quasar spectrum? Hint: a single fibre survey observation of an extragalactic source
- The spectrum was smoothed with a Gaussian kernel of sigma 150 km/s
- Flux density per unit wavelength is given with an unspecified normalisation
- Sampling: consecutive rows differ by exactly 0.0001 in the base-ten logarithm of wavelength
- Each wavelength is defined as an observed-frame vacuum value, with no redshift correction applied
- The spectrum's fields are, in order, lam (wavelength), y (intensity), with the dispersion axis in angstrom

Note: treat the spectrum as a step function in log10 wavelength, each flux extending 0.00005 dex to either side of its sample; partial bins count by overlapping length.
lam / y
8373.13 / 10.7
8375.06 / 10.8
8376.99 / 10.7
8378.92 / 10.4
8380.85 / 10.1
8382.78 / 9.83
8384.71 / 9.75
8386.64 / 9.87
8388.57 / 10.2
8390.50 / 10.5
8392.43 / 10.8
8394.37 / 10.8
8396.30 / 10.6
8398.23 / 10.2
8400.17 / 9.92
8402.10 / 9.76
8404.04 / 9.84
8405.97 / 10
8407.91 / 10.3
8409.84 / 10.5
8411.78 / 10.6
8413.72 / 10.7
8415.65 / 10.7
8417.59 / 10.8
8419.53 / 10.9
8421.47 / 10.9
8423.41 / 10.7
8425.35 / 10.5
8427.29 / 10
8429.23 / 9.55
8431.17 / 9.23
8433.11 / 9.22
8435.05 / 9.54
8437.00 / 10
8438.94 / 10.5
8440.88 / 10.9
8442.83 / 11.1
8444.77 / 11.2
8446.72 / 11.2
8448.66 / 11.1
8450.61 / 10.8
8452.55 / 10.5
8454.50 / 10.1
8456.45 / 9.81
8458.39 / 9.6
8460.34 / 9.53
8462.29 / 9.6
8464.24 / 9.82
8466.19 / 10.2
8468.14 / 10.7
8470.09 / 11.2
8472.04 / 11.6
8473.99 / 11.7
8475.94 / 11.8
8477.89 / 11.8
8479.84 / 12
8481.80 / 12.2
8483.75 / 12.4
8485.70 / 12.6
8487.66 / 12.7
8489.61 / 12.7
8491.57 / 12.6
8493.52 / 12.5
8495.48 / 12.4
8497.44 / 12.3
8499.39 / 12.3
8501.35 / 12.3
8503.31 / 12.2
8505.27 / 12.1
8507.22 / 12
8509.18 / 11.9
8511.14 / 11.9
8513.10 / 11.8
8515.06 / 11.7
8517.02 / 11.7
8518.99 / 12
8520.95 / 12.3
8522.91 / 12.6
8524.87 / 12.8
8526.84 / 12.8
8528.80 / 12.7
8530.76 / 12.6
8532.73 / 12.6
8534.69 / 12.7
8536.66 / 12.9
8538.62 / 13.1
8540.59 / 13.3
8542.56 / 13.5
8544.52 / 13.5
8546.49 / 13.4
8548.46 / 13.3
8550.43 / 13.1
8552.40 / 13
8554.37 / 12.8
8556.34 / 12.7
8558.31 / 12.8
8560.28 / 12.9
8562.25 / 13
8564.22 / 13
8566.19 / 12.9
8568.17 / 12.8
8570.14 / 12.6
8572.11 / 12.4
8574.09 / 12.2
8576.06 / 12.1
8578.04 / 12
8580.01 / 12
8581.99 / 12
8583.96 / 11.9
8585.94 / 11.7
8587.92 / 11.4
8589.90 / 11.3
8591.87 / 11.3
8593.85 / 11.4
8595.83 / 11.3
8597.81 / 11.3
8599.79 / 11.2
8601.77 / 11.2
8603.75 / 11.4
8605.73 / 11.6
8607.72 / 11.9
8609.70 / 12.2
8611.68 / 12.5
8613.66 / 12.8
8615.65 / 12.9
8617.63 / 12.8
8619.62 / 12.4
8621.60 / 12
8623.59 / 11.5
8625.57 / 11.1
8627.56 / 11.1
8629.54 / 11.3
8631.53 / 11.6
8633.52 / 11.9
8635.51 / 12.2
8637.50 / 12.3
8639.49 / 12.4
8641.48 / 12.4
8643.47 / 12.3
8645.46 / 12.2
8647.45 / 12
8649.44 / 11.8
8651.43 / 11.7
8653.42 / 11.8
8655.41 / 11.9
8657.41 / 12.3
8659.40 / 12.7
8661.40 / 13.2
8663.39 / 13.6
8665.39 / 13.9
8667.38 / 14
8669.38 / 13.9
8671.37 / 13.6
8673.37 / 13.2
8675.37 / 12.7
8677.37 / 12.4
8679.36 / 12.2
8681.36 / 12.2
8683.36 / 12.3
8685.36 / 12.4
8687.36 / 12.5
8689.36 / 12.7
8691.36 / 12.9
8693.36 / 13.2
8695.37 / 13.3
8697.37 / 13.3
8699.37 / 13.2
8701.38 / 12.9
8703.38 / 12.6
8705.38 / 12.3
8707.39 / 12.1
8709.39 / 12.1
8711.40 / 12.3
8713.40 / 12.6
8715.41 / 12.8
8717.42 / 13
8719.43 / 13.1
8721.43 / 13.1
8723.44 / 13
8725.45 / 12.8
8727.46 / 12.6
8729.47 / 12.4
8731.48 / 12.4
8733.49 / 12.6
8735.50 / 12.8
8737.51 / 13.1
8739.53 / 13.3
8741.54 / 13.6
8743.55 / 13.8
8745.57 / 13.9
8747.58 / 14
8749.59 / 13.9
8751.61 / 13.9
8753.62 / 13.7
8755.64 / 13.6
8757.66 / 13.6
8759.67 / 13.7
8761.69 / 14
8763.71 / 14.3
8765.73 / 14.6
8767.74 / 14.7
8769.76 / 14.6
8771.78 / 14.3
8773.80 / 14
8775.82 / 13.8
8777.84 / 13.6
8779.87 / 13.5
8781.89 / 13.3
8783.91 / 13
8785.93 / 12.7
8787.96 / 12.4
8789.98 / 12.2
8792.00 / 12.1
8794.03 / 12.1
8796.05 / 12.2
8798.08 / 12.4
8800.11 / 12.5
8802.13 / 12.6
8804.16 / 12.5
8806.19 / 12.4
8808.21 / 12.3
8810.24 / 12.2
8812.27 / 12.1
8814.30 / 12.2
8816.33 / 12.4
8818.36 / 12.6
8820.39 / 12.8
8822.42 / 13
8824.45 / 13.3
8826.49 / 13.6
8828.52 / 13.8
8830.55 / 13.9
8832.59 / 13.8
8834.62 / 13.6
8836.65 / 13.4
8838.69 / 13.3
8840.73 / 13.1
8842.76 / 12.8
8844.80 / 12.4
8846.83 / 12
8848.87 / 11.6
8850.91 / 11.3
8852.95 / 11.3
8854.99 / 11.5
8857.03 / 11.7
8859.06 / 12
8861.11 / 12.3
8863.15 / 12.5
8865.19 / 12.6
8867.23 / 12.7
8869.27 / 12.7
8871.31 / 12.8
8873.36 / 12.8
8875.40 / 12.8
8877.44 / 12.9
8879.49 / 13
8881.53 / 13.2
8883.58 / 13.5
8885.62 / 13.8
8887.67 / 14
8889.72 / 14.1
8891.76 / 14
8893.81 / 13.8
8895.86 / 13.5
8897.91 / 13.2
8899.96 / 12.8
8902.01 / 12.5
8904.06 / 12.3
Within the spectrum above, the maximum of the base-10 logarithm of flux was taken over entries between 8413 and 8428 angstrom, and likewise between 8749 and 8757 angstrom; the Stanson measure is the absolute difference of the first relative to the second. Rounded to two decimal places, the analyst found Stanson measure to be 0.11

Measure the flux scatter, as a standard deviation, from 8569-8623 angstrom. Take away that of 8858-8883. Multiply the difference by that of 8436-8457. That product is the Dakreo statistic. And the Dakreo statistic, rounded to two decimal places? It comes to 0.11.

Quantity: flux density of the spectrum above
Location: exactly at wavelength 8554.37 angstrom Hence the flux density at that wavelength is 12.8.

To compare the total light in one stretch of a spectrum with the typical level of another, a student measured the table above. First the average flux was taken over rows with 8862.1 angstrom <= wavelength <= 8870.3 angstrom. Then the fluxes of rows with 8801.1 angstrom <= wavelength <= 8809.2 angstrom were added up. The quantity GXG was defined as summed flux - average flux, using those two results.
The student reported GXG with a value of 37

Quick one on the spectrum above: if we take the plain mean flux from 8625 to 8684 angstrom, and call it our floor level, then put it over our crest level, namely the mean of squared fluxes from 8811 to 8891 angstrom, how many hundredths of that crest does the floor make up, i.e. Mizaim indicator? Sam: 7.55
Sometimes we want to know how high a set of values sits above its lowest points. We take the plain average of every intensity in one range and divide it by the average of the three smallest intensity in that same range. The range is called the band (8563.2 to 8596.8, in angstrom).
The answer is 1.06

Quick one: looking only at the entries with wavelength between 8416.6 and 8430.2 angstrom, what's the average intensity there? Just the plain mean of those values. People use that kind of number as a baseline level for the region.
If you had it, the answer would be 10.5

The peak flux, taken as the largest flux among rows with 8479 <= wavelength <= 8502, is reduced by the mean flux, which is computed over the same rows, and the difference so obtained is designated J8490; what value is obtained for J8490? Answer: 0.28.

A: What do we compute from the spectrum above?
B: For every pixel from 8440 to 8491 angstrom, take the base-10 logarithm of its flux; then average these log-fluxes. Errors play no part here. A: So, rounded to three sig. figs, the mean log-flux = 1.04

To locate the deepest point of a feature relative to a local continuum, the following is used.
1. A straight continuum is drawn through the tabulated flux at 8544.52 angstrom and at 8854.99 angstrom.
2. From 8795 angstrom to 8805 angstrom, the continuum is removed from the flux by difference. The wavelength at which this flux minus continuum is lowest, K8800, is 8796.05 angstrom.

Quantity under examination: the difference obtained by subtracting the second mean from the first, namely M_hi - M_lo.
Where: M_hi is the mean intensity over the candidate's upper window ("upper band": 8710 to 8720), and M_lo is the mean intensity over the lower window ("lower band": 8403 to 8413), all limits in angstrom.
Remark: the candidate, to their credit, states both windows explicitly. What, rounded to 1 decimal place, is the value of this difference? 2.5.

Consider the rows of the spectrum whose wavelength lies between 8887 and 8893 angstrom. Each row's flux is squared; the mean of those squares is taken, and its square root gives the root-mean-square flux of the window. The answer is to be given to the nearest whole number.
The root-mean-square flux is 14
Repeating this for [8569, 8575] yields 12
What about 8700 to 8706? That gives 13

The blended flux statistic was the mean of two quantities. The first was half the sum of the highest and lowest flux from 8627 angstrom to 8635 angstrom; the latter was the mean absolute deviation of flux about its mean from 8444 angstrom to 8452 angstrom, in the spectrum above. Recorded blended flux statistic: 5.8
